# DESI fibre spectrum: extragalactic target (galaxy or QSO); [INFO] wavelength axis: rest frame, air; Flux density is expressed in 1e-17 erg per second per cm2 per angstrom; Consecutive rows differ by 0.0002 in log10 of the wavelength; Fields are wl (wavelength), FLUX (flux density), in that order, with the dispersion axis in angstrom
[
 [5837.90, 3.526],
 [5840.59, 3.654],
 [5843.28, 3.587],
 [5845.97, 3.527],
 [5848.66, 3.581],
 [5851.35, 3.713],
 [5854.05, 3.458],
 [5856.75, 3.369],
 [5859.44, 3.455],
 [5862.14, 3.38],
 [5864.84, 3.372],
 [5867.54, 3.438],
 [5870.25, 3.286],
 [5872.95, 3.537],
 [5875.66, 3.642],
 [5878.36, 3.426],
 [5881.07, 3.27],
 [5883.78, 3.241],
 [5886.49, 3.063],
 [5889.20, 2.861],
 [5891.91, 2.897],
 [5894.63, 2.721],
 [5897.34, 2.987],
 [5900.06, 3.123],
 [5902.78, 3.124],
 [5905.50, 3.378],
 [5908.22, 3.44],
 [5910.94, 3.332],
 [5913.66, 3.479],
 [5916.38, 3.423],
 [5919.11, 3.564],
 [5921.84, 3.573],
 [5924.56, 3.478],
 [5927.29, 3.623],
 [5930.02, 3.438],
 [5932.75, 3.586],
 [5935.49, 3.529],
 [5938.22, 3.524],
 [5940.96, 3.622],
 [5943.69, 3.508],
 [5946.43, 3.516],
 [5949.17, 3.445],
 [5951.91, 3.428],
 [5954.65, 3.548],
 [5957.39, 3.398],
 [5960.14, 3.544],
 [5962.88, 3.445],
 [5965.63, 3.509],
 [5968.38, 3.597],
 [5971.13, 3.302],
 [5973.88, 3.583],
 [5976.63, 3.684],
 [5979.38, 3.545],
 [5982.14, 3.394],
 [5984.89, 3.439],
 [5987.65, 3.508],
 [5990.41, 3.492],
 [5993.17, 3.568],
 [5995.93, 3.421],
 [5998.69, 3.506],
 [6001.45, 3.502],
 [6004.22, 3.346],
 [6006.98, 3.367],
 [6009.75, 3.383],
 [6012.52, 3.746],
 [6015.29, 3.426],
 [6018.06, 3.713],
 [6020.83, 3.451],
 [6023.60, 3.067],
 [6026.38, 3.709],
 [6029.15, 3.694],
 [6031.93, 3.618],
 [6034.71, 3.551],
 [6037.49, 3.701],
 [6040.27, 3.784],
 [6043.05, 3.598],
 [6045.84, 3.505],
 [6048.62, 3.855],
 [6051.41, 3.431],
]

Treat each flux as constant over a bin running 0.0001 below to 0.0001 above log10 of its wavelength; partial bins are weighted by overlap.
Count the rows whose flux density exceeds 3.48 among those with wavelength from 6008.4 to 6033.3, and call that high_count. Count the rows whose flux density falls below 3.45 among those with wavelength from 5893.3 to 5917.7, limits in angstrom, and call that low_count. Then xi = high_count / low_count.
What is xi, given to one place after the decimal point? 0.6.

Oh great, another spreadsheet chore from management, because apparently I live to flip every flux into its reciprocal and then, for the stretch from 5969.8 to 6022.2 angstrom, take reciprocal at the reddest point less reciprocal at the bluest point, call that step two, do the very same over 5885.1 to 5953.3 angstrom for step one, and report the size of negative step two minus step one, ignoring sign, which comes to 0.05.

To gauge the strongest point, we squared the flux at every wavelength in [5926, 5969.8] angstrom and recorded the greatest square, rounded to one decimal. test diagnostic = 13.1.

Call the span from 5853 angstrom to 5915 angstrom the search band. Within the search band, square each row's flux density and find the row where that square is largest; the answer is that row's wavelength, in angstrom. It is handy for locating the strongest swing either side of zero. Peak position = 5875.66 angstrom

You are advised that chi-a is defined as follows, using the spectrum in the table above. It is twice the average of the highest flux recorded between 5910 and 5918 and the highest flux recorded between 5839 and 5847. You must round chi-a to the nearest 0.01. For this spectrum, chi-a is 7.13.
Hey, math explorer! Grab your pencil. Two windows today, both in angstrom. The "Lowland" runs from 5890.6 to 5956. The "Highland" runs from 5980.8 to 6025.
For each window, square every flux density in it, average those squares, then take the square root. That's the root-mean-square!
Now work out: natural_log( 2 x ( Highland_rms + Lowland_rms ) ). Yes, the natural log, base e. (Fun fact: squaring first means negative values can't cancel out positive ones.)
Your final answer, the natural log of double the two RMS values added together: 2.62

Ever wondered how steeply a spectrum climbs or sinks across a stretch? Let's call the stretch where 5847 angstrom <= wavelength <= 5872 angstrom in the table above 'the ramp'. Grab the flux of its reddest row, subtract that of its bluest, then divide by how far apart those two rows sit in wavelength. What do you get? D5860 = -0.014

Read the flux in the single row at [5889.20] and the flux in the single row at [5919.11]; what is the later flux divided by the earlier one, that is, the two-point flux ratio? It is 1.25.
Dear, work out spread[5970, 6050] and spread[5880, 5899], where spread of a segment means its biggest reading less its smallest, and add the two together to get 1.34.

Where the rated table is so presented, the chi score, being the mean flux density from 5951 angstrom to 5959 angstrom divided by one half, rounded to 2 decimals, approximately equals 6.92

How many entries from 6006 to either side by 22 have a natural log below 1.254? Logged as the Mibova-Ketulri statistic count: 10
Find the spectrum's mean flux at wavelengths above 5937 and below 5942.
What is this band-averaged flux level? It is 3.57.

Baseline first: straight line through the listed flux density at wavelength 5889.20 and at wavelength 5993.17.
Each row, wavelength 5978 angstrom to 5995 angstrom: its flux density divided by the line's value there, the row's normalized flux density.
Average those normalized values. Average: 0.99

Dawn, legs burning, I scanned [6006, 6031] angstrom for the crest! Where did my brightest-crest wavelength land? 6012.52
